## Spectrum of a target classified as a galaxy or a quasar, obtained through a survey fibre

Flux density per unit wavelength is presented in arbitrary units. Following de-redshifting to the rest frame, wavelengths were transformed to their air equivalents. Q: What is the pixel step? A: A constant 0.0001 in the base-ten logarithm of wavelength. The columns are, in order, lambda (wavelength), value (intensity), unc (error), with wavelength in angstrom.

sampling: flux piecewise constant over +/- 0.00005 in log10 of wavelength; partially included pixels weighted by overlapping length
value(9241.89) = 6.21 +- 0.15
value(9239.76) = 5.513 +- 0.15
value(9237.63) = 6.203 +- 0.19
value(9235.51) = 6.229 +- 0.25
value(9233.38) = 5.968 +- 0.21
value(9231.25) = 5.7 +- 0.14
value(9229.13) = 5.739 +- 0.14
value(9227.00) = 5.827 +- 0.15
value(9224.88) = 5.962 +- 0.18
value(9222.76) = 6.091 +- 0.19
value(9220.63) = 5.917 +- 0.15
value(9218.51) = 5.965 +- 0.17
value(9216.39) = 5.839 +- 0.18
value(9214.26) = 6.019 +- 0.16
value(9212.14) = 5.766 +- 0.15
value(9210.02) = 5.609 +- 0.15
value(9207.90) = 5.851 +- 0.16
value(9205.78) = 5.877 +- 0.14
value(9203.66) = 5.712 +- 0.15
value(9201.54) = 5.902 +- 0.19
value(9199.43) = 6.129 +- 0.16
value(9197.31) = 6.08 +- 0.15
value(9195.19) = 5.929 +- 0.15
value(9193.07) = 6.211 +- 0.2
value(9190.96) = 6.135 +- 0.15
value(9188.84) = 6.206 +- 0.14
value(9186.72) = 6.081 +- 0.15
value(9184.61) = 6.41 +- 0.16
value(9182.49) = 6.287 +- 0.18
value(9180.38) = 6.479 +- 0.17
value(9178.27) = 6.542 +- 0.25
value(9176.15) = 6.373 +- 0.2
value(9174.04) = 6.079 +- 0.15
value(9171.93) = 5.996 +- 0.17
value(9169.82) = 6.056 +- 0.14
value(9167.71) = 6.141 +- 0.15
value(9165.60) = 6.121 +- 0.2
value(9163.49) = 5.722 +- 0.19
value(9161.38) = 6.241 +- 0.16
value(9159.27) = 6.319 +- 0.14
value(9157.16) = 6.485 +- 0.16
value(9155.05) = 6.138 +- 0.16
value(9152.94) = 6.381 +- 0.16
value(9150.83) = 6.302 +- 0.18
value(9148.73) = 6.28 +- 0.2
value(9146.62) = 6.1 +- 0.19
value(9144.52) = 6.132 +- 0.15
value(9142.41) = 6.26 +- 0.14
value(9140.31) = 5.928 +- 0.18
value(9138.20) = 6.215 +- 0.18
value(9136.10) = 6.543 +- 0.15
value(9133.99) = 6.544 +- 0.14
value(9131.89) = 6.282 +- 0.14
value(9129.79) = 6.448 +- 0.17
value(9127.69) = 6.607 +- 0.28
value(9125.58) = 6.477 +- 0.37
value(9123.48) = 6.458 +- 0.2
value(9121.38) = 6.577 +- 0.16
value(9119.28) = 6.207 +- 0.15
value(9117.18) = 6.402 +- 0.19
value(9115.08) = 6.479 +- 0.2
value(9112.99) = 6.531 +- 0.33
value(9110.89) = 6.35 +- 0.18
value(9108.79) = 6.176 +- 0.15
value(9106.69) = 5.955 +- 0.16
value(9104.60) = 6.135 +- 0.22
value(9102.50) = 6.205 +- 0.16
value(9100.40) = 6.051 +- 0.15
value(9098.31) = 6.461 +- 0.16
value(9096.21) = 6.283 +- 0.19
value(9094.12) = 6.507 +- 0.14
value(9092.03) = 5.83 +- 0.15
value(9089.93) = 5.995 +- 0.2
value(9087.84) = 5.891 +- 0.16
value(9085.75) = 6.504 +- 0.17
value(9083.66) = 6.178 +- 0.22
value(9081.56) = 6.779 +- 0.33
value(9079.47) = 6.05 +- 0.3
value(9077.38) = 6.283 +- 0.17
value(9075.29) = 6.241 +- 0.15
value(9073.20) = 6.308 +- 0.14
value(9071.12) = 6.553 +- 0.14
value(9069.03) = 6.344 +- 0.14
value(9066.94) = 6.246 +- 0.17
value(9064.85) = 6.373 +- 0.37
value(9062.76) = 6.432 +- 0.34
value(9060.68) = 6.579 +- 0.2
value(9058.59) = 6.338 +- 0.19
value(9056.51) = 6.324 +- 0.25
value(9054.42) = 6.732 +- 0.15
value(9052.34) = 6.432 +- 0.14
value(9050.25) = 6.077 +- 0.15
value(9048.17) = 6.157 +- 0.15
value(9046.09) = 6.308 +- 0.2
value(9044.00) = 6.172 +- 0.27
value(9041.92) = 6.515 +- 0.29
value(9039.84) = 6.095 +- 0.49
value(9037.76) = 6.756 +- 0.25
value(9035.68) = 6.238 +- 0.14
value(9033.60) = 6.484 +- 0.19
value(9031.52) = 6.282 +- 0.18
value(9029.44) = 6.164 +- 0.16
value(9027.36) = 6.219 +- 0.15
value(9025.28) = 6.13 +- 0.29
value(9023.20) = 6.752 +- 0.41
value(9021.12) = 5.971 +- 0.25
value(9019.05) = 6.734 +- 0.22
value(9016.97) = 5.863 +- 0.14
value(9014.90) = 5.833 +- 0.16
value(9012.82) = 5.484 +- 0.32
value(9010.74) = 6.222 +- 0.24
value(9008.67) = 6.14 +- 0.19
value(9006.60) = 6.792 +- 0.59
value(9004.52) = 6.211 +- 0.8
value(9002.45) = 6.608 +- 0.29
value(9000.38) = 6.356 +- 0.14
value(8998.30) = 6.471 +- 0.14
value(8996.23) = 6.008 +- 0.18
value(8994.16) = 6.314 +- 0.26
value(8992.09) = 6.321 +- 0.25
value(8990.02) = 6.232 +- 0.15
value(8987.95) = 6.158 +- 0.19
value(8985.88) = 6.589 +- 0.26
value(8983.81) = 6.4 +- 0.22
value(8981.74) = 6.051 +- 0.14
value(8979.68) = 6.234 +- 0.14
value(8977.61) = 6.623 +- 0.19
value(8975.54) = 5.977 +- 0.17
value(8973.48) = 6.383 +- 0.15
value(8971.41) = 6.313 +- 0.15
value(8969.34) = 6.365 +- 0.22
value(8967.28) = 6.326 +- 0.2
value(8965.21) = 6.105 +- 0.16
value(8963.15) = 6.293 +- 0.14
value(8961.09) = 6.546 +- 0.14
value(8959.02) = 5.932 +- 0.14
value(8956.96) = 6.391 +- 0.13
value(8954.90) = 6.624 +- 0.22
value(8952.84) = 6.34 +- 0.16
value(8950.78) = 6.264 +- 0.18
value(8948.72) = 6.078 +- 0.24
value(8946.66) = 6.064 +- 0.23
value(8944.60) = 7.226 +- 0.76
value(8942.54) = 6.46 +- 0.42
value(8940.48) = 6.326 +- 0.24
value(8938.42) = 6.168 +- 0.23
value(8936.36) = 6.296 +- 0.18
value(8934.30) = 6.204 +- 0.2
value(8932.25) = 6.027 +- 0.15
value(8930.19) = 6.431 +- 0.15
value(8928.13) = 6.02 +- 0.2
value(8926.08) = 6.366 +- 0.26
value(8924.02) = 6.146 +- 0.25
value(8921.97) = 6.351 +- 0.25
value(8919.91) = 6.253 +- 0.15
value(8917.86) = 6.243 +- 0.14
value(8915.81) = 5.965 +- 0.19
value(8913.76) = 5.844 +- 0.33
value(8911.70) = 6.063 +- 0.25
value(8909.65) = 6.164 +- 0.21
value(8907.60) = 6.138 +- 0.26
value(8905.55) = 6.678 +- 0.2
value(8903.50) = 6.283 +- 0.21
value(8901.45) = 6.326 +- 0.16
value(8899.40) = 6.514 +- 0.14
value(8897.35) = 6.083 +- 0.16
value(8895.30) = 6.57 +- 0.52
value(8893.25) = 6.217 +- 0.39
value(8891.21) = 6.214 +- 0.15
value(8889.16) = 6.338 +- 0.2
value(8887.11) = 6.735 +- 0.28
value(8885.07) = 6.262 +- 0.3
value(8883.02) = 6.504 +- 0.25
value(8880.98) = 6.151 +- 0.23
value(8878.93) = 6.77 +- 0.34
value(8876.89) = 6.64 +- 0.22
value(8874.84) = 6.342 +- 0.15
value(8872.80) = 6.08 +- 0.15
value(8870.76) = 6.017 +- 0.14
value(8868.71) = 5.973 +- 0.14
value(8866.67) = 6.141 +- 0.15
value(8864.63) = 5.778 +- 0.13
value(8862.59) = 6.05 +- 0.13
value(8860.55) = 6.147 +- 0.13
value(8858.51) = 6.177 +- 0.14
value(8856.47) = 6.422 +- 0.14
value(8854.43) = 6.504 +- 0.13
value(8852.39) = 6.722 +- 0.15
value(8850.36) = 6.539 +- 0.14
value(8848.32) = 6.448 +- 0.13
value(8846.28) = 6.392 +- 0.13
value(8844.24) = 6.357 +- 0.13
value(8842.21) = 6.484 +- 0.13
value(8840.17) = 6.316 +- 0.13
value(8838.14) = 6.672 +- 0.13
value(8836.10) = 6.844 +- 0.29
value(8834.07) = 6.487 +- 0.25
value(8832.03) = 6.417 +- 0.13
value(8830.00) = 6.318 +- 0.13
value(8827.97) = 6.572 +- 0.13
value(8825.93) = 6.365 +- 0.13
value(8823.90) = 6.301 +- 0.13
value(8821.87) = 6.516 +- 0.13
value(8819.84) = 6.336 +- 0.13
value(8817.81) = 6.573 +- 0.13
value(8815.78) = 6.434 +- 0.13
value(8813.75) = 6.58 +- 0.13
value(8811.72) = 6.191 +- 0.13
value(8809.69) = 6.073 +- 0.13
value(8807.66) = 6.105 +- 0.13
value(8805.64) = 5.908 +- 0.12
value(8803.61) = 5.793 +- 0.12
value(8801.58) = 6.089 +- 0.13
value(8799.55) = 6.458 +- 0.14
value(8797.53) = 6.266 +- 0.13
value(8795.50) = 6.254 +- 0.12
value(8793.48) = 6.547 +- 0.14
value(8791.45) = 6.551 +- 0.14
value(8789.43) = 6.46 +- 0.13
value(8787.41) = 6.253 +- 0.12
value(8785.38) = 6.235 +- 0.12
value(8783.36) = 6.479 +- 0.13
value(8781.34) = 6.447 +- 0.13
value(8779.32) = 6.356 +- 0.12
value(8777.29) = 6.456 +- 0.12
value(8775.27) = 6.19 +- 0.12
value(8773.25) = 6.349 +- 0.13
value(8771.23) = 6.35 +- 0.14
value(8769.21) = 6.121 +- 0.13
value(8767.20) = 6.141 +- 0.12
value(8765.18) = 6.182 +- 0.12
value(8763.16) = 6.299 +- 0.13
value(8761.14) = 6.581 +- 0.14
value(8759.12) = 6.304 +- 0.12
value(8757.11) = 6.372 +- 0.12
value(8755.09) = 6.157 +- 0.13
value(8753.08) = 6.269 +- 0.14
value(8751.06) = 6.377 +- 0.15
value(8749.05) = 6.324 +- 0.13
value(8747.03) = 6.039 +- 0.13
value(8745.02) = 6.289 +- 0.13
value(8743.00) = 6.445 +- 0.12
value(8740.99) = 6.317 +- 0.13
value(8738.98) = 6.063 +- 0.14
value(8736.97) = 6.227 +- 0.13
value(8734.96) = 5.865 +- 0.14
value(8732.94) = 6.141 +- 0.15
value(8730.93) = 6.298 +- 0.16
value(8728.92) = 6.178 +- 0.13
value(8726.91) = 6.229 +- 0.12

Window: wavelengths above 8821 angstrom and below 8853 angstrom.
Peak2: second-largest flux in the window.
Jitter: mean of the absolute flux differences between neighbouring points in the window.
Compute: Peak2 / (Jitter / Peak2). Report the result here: 276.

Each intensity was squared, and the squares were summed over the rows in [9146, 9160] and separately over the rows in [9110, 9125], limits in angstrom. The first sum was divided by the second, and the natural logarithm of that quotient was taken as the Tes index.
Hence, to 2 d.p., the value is -0.04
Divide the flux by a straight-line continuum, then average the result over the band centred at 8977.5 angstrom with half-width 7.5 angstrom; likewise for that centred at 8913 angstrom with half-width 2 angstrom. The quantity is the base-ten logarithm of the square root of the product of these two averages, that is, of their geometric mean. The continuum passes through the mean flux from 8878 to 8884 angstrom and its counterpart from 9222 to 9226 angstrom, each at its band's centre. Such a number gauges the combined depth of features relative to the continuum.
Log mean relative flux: -0.019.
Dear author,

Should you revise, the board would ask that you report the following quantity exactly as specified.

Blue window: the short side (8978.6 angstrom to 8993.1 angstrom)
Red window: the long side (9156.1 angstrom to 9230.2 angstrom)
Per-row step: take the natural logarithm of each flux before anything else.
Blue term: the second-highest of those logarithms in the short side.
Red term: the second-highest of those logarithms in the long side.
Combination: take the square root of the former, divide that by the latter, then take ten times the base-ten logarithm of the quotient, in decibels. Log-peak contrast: -1.37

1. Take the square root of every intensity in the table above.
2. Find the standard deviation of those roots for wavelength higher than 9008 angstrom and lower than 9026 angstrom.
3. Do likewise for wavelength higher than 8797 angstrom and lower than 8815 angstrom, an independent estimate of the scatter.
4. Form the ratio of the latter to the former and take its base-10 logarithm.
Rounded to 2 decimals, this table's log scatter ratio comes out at -0.22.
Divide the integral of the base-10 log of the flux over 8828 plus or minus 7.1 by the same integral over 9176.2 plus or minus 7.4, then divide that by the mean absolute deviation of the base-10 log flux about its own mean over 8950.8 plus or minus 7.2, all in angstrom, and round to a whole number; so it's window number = 52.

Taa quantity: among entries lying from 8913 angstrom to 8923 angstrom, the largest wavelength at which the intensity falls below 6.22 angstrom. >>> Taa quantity 8915.81 angstrom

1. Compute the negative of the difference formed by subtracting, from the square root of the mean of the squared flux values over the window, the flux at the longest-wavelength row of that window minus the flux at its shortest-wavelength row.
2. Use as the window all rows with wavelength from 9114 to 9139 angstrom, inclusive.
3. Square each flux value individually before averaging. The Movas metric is -6.70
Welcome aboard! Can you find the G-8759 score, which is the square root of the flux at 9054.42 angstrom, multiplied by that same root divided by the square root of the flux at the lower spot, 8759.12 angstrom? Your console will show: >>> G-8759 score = 2.68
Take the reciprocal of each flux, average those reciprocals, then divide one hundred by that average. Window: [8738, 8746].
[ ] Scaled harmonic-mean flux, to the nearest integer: 628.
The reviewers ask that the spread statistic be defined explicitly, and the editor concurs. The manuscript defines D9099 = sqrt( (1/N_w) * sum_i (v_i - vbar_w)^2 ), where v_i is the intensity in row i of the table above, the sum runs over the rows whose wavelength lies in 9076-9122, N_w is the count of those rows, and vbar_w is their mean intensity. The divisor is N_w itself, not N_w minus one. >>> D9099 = 0.242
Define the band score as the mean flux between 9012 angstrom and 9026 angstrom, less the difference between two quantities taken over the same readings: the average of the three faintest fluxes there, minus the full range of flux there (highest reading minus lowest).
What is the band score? 1.7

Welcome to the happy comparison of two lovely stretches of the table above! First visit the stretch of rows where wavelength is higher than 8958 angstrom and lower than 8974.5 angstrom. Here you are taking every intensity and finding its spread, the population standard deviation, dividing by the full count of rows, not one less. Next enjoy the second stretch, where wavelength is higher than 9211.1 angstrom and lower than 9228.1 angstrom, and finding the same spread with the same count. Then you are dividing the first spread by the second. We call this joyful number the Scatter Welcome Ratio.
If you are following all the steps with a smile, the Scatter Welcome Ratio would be 1.73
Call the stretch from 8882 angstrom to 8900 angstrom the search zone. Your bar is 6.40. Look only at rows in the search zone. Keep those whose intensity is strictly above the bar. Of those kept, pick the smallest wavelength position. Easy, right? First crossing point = 8883.02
